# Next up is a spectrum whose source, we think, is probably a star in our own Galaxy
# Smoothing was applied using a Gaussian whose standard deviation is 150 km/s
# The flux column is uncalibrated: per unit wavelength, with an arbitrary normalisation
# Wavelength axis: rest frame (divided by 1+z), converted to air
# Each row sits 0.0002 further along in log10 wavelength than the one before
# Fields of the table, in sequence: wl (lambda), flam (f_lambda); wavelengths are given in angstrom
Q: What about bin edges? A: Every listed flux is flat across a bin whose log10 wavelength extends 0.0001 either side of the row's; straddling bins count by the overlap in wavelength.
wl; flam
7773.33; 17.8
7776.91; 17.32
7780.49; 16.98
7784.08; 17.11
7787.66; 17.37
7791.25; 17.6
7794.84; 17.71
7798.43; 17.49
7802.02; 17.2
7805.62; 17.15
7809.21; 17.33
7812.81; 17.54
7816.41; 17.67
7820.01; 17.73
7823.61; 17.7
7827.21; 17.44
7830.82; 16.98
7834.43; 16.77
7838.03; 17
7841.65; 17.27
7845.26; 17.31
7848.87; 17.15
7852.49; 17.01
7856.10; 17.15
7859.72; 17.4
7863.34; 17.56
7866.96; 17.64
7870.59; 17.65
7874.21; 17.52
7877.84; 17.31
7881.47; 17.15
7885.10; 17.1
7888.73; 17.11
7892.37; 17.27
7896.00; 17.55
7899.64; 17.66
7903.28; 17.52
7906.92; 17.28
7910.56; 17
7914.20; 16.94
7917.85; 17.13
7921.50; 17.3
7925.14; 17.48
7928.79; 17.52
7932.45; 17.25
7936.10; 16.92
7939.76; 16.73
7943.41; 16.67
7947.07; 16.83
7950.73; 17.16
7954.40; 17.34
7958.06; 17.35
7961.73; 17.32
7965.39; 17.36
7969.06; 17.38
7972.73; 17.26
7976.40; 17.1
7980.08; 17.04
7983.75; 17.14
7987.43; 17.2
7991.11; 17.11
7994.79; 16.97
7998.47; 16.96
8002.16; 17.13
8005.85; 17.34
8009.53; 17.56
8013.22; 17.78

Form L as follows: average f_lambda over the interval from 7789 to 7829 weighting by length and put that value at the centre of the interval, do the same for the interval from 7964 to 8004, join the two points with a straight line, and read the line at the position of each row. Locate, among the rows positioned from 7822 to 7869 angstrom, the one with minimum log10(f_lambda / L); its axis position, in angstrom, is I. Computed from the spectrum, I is 7834.43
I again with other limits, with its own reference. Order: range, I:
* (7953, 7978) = 7976.40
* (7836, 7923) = 7838.03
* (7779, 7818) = 7780.49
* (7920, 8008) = 7943.41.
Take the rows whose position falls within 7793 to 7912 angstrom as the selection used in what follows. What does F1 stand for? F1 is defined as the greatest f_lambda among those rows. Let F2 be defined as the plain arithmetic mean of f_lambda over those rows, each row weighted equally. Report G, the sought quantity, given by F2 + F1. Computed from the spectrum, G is 35.07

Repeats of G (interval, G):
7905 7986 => 34.68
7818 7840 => 35.00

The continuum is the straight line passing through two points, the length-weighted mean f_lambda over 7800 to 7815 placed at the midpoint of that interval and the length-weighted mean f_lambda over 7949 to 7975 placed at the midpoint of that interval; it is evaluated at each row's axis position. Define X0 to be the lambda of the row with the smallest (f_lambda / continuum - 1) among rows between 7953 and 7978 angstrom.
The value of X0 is 7976.40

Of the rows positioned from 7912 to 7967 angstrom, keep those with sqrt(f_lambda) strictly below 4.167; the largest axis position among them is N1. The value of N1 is 7965.39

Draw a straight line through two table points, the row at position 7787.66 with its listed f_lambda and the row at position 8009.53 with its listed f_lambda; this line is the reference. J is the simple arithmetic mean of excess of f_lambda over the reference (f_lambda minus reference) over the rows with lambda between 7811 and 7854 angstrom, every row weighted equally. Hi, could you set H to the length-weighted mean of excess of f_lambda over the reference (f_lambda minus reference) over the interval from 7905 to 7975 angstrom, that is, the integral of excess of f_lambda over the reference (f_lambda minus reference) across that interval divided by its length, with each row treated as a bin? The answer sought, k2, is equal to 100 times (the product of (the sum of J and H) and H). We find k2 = 15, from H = -0.33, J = -0.111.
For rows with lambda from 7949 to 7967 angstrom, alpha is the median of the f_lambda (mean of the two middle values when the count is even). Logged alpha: 17.3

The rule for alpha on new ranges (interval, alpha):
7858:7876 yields 17.6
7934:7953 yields 16.8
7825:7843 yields 17.0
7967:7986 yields 17.1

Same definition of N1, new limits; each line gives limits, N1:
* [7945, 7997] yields 7994.79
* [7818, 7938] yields 7936.10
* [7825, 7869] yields 7856.10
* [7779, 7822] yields 7809.21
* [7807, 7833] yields 7830.82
